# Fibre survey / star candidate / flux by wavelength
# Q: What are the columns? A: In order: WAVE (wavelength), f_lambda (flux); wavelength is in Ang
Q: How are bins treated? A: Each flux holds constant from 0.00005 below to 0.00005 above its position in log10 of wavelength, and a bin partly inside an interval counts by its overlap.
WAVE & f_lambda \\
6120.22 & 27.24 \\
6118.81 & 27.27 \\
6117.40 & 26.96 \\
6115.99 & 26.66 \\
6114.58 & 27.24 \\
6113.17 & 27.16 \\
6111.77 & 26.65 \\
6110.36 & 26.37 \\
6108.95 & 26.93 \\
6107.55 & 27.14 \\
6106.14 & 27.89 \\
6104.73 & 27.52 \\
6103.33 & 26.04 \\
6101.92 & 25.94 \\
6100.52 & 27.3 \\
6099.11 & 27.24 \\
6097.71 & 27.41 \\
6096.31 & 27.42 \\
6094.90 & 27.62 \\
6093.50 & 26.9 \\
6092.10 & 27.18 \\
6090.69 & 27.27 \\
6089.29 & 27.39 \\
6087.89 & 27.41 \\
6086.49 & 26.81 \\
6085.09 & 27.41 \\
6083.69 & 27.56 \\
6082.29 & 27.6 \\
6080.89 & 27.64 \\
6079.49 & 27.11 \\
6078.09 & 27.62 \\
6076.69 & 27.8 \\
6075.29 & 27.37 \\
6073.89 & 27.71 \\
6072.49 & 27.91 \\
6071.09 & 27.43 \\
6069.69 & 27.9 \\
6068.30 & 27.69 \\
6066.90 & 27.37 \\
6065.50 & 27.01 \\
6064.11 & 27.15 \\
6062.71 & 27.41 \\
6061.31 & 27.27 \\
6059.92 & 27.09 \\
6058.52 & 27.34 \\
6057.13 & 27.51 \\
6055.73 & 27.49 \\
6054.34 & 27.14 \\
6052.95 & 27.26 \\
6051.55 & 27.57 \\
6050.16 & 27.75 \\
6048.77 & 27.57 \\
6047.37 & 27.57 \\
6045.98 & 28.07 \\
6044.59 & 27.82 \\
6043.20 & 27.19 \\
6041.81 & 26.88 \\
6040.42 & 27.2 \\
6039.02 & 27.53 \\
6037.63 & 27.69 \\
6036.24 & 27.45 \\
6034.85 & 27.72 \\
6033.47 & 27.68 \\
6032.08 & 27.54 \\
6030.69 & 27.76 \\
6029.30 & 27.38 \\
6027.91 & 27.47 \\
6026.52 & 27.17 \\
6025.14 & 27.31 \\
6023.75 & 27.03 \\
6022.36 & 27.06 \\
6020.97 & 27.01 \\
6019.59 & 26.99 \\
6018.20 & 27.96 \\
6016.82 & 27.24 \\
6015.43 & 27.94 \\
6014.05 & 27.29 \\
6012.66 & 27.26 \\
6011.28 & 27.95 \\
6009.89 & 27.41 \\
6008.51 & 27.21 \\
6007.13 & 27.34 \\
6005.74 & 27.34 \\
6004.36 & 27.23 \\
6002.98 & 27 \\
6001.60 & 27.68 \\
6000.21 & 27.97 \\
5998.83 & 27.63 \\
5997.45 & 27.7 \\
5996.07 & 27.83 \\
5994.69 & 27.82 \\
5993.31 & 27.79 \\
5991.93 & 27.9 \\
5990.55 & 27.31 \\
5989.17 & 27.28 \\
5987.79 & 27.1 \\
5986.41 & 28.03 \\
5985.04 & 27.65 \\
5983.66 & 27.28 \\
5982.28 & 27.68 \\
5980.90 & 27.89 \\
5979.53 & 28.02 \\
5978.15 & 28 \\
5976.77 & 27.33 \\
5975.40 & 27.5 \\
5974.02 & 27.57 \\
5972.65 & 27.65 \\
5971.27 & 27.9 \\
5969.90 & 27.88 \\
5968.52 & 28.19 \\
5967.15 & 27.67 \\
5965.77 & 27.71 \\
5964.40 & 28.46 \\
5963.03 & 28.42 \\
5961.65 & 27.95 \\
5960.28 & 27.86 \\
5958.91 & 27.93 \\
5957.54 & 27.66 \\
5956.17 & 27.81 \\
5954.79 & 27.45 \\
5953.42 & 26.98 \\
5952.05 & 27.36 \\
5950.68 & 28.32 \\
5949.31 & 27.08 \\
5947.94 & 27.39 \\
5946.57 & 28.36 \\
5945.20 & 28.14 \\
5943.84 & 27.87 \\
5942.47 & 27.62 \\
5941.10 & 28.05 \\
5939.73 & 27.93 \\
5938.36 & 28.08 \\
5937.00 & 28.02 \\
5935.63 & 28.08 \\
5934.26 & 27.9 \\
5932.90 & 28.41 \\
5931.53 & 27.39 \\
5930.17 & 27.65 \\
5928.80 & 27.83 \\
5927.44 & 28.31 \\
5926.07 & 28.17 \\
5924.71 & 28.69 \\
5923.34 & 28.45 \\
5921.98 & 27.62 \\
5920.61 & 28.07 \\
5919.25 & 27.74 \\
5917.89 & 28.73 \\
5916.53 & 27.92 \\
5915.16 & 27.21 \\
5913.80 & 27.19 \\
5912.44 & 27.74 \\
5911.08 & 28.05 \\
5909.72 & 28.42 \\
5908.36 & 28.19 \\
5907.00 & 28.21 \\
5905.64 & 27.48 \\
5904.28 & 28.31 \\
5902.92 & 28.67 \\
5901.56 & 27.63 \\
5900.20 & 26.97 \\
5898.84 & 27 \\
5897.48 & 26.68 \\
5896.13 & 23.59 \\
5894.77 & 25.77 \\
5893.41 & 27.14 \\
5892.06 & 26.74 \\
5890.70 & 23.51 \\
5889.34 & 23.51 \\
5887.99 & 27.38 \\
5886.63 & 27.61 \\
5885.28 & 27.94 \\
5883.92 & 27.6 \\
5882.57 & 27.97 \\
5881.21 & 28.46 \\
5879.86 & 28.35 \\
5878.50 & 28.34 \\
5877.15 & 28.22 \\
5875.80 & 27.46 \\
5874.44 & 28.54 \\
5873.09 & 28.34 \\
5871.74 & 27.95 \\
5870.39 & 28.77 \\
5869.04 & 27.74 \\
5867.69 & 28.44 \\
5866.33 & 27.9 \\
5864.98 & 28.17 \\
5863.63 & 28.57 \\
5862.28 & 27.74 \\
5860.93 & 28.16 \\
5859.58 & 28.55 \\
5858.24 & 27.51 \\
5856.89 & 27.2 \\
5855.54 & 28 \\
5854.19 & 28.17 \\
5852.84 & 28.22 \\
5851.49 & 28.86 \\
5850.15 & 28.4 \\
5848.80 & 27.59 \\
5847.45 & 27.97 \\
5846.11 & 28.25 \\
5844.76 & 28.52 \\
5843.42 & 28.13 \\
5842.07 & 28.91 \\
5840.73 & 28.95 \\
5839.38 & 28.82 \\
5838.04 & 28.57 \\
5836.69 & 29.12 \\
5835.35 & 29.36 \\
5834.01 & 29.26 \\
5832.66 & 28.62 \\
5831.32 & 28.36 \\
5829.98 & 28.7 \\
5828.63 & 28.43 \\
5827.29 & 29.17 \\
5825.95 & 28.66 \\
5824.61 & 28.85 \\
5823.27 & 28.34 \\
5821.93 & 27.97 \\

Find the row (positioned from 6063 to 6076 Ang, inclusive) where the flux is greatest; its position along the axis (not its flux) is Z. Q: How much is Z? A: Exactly 6072.49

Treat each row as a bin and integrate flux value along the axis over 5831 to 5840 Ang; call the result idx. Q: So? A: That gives 260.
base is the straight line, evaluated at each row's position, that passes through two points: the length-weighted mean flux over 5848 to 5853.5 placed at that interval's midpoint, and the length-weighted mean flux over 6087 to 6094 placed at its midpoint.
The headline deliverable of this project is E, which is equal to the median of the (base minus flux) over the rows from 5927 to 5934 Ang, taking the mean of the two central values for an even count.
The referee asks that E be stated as 0.1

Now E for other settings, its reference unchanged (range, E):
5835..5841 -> -0.7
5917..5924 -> -0.1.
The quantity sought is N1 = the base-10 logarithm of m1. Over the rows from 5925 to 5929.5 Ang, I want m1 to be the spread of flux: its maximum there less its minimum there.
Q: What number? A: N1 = -0.32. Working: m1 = 0.48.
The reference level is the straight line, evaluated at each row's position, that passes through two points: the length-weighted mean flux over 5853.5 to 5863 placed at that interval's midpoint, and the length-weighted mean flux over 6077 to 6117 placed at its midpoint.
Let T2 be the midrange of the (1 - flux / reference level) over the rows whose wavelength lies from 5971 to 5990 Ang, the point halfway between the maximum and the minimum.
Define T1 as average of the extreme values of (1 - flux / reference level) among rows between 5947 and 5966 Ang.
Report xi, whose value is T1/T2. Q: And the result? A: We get 2.2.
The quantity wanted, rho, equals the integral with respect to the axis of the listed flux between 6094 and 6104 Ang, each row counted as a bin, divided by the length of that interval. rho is 27.0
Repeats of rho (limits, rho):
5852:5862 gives 28.0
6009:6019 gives 27.6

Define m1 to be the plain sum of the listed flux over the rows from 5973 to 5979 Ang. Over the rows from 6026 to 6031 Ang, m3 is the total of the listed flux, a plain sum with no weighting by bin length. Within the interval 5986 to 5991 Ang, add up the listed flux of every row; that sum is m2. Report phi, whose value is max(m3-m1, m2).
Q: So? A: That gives 110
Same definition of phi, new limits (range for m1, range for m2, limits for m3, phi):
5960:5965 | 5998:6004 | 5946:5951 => 110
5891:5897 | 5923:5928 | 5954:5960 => 114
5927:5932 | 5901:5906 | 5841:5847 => 112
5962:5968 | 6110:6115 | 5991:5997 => 107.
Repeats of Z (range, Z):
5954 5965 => 5964.40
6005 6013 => 6011.28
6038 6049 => 6045.98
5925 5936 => 5932.90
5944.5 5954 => 5946.57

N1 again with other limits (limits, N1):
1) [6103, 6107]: 0.27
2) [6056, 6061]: -0.38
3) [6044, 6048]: -0.30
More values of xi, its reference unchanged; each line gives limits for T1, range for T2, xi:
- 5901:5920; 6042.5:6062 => 0.8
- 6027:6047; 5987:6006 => 6.6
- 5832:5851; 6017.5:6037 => 7.6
